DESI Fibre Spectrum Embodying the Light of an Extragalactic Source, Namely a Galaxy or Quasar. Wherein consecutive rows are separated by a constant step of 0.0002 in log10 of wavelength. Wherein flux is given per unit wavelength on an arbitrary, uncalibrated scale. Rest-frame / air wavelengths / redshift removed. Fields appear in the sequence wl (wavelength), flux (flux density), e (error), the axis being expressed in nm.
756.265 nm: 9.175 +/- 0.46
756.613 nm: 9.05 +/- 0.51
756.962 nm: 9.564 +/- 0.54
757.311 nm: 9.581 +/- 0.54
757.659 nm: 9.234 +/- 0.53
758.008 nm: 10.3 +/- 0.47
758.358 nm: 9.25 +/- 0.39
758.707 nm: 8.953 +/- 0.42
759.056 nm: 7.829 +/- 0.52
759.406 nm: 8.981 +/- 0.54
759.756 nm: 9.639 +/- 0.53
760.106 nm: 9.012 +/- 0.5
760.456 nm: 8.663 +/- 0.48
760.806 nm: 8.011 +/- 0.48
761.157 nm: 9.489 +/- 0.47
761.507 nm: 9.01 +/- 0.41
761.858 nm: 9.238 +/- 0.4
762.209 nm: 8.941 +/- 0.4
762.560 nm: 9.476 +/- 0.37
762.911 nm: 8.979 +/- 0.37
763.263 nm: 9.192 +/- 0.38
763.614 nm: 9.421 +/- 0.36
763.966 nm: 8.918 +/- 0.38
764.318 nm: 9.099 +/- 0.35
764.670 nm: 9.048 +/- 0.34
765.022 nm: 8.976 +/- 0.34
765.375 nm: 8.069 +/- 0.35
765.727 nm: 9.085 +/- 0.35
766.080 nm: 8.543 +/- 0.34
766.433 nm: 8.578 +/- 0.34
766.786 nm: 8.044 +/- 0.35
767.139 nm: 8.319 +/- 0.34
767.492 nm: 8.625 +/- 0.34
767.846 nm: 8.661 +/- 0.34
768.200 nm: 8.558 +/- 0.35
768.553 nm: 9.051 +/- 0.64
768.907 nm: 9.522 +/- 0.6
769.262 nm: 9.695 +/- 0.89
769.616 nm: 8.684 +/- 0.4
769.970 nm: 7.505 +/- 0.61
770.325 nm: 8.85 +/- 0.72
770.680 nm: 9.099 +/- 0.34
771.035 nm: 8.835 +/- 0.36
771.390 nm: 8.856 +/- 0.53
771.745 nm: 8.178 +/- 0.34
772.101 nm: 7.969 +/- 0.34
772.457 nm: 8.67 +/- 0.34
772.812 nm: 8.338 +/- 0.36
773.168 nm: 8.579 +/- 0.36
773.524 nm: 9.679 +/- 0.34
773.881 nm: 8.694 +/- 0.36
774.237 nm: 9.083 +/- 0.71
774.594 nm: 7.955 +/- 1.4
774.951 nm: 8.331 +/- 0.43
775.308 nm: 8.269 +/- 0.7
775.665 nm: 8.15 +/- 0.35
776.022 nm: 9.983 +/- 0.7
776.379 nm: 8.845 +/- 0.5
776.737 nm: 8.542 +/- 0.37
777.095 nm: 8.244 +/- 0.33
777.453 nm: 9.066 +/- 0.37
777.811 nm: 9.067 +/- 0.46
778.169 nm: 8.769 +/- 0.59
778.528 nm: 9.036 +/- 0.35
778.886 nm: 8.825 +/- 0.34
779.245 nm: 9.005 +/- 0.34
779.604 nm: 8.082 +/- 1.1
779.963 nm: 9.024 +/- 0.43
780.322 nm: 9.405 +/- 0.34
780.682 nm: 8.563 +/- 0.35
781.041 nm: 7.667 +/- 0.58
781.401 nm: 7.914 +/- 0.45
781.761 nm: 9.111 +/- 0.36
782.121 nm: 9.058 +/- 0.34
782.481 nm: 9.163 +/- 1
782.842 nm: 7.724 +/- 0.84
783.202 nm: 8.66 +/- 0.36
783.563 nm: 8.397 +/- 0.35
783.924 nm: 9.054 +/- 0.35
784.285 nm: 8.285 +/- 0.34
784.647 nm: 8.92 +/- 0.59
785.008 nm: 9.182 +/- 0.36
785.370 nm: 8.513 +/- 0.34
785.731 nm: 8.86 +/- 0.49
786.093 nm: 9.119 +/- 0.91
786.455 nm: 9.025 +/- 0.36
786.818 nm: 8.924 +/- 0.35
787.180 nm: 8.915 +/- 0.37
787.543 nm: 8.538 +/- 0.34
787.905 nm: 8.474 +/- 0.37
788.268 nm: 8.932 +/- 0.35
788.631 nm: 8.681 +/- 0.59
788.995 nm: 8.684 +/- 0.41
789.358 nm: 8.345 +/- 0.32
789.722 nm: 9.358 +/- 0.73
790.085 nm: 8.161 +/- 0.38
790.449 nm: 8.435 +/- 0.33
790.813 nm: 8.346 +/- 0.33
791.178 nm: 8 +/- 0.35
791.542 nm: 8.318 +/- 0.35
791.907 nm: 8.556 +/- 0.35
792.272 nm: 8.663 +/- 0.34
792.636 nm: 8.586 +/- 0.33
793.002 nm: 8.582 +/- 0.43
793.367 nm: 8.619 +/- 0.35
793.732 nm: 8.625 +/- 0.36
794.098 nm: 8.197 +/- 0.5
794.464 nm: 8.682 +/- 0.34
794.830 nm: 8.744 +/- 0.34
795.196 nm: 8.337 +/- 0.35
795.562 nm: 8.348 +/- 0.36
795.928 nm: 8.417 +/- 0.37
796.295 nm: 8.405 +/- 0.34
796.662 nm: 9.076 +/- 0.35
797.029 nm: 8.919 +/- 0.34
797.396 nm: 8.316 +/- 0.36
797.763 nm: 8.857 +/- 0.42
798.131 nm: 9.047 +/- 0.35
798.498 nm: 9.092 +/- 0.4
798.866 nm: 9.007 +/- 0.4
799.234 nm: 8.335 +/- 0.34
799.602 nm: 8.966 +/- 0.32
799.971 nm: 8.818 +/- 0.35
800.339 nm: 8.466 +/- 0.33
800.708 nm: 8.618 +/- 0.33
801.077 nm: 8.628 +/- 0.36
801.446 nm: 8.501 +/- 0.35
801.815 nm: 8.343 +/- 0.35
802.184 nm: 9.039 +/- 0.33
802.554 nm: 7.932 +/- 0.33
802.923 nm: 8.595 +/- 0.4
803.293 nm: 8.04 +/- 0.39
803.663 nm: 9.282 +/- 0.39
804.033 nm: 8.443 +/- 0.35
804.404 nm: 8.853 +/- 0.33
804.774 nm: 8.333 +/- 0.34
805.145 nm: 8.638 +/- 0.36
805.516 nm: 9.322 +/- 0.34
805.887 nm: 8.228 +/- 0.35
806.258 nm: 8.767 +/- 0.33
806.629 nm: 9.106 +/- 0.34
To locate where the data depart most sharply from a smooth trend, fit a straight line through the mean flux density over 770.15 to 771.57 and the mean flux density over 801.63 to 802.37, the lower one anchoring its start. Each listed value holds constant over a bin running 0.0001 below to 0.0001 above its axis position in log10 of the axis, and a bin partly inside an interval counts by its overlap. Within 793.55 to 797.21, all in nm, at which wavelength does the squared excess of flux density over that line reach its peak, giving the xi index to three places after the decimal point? 794.098 nm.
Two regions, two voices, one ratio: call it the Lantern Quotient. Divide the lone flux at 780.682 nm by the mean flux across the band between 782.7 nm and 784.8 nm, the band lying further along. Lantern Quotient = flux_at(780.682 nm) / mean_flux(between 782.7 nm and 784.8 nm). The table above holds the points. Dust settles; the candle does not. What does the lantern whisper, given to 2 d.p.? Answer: 1.01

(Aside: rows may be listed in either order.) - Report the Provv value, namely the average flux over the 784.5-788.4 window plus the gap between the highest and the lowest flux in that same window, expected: 9.6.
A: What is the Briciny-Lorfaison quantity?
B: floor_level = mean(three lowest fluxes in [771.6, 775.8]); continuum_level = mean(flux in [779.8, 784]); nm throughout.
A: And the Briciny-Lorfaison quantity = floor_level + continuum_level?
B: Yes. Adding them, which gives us 16.7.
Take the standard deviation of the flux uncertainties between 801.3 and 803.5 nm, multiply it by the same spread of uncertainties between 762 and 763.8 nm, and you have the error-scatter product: 0.000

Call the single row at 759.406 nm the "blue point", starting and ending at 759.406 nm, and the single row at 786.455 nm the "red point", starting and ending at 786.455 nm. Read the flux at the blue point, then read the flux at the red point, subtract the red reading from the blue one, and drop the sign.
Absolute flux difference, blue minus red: 0.04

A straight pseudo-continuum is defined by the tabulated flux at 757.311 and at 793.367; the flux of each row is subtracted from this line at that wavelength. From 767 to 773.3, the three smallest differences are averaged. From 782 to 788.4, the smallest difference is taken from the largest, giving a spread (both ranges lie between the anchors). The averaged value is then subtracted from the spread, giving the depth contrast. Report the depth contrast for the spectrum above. 1.70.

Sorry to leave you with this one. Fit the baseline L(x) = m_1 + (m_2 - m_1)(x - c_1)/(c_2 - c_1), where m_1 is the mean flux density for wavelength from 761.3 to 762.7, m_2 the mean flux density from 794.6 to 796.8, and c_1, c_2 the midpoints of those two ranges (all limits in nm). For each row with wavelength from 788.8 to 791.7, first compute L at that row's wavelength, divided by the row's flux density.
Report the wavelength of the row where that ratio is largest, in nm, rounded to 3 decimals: 791.178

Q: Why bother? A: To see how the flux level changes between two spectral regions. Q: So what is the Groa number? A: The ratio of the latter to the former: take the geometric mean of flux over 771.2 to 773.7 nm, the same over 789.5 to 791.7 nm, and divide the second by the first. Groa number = 0.98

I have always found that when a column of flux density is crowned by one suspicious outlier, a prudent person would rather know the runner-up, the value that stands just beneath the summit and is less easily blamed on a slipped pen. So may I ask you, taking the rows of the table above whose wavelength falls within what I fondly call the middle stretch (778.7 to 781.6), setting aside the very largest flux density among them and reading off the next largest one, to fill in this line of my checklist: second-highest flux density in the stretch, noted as 9.024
